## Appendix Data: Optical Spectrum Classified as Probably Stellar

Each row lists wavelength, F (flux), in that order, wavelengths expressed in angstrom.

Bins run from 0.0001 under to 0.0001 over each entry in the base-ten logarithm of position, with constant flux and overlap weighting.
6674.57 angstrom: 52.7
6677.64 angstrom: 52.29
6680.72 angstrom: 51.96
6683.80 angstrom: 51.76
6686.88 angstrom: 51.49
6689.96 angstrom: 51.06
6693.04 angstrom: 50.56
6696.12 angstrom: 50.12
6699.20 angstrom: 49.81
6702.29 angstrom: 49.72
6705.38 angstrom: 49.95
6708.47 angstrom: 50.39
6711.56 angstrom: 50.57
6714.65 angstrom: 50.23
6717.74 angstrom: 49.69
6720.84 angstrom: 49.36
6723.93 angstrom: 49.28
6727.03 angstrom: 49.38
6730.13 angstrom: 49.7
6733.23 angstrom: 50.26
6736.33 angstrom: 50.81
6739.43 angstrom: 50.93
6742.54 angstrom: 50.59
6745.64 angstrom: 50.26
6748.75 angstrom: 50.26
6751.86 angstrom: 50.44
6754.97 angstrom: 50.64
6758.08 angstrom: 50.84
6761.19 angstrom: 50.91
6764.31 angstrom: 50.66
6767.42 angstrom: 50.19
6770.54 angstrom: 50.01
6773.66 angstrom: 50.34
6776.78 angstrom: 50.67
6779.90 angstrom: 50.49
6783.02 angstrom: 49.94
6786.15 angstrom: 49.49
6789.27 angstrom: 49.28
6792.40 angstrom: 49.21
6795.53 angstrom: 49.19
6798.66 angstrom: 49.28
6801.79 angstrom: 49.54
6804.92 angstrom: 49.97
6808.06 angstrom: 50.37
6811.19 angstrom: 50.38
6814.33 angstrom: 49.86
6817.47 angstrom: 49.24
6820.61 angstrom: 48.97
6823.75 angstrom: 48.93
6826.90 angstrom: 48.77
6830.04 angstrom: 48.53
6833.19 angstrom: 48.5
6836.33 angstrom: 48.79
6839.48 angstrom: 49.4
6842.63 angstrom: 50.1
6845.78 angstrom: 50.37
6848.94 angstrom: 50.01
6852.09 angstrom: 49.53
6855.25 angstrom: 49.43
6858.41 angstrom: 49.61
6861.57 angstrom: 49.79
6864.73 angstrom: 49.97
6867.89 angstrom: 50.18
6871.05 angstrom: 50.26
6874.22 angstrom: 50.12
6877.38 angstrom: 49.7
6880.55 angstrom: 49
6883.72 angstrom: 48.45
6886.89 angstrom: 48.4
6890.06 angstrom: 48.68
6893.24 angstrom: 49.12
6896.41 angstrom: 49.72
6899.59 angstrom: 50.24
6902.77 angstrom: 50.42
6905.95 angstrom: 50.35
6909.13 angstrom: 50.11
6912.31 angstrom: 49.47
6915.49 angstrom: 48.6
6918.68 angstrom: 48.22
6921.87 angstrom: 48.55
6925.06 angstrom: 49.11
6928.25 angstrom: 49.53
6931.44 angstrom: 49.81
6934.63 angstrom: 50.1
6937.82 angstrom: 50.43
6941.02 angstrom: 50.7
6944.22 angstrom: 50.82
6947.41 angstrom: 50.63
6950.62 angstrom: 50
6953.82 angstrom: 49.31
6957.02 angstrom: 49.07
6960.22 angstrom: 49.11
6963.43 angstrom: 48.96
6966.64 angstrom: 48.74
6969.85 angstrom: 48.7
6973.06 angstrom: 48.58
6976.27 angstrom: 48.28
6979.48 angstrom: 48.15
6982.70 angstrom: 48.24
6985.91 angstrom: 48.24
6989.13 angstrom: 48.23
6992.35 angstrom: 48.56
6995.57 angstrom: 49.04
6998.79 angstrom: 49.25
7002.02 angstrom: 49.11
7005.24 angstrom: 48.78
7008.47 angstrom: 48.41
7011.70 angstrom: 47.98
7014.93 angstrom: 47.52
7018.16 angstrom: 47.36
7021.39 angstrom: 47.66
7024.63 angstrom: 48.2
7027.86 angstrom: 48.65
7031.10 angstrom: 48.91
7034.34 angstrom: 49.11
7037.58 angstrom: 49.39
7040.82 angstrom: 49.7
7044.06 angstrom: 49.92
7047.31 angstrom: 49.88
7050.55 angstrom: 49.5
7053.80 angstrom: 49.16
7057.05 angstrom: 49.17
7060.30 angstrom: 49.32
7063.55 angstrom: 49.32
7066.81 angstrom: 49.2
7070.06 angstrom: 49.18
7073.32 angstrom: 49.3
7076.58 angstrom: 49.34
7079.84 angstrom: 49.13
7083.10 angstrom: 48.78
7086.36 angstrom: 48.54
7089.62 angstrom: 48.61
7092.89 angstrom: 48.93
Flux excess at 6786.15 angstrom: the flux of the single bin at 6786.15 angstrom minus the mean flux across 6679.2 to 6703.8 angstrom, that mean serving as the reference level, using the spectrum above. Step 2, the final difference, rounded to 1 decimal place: -1.3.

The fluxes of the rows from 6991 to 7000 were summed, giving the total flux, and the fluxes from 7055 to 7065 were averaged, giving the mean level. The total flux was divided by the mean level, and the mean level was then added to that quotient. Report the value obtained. 52.3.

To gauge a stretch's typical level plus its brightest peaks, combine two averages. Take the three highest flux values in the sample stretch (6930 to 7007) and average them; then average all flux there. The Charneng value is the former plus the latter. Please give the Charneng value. 100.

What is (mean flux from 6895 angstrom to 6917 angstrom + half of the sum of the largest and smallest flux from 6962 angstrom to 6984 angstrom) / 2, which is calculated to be 49.2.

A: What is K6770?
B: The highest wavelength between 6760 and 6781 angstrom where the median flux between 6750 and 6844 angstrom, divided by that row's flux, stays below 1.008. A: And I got 6779.90 angstrom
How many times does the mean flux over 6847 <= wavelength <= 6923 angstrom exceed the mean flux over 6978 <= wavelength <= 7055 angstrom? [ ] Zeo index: 1.02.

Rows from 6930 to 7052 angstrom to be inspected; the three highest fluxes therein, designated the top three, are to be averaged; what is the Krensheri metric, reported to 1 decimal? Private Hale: 50.7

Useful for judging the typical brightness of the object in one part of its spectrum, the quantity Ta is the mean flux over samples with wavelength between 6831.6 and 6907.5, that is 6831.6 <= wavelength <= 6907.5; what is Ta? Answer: 49.6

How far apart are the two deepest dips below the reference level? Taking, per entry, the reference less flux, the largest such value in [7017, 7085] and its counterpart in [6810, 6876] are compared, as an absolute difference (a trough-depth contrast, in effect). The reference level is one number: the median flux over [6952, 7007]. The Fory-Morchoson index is 1.1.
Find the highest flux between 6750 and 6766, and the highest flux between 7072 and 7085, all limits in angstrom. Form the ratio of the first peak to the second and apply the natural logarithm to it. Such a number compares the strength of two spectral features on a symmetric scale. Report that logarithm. 0.031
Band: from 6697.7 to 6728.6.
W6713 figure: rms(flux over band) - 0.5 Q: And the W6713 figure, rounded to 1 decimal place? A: 49.3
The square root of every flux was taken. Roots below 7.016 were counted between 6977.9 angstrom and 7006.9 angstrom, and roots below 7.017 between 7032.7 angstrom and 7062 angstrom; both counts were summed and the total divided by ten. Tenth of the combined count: 1.1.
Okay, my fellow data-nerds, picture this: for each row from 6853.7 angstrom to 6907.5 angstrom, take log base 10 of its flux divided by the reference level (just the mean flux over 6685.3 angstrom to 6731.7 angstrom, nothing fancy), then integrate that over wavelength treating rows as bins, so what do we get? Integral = -0.2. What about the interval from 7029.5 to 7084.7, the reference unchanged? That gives -0.4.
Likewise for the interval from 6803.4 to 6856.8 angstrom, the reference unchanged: -0.3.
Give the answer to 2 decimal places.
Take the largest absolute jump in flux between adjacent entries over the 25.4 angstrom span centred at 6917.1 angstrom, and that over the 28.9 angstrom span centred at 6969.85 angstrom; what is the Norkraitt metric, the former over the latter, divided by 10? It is 0.29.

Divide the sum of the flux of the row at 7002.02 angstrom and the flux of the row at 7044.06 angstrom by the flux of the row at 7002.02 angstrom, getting 2.02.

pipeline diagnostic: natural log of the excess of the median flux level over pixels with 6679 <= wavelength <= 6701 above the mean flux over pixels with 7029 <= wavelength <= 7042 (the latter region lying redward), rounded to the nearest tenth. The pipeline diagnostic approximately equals 0.6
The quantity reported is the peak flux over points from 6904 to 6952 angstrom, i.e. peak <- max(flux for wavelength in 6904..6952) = 50.82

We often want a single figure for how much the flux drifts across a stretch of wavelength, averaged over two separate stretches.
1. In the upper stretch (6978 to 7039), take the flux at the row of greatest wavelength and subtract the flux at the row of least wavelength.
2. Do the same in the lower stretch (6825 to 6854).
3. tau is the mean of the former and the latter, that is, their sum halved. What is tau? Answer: 1.0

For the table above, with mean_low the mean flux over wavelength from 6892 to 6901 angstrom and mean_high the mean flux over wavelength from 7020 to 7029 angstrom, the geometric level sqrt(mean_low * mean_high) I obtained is 48.9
